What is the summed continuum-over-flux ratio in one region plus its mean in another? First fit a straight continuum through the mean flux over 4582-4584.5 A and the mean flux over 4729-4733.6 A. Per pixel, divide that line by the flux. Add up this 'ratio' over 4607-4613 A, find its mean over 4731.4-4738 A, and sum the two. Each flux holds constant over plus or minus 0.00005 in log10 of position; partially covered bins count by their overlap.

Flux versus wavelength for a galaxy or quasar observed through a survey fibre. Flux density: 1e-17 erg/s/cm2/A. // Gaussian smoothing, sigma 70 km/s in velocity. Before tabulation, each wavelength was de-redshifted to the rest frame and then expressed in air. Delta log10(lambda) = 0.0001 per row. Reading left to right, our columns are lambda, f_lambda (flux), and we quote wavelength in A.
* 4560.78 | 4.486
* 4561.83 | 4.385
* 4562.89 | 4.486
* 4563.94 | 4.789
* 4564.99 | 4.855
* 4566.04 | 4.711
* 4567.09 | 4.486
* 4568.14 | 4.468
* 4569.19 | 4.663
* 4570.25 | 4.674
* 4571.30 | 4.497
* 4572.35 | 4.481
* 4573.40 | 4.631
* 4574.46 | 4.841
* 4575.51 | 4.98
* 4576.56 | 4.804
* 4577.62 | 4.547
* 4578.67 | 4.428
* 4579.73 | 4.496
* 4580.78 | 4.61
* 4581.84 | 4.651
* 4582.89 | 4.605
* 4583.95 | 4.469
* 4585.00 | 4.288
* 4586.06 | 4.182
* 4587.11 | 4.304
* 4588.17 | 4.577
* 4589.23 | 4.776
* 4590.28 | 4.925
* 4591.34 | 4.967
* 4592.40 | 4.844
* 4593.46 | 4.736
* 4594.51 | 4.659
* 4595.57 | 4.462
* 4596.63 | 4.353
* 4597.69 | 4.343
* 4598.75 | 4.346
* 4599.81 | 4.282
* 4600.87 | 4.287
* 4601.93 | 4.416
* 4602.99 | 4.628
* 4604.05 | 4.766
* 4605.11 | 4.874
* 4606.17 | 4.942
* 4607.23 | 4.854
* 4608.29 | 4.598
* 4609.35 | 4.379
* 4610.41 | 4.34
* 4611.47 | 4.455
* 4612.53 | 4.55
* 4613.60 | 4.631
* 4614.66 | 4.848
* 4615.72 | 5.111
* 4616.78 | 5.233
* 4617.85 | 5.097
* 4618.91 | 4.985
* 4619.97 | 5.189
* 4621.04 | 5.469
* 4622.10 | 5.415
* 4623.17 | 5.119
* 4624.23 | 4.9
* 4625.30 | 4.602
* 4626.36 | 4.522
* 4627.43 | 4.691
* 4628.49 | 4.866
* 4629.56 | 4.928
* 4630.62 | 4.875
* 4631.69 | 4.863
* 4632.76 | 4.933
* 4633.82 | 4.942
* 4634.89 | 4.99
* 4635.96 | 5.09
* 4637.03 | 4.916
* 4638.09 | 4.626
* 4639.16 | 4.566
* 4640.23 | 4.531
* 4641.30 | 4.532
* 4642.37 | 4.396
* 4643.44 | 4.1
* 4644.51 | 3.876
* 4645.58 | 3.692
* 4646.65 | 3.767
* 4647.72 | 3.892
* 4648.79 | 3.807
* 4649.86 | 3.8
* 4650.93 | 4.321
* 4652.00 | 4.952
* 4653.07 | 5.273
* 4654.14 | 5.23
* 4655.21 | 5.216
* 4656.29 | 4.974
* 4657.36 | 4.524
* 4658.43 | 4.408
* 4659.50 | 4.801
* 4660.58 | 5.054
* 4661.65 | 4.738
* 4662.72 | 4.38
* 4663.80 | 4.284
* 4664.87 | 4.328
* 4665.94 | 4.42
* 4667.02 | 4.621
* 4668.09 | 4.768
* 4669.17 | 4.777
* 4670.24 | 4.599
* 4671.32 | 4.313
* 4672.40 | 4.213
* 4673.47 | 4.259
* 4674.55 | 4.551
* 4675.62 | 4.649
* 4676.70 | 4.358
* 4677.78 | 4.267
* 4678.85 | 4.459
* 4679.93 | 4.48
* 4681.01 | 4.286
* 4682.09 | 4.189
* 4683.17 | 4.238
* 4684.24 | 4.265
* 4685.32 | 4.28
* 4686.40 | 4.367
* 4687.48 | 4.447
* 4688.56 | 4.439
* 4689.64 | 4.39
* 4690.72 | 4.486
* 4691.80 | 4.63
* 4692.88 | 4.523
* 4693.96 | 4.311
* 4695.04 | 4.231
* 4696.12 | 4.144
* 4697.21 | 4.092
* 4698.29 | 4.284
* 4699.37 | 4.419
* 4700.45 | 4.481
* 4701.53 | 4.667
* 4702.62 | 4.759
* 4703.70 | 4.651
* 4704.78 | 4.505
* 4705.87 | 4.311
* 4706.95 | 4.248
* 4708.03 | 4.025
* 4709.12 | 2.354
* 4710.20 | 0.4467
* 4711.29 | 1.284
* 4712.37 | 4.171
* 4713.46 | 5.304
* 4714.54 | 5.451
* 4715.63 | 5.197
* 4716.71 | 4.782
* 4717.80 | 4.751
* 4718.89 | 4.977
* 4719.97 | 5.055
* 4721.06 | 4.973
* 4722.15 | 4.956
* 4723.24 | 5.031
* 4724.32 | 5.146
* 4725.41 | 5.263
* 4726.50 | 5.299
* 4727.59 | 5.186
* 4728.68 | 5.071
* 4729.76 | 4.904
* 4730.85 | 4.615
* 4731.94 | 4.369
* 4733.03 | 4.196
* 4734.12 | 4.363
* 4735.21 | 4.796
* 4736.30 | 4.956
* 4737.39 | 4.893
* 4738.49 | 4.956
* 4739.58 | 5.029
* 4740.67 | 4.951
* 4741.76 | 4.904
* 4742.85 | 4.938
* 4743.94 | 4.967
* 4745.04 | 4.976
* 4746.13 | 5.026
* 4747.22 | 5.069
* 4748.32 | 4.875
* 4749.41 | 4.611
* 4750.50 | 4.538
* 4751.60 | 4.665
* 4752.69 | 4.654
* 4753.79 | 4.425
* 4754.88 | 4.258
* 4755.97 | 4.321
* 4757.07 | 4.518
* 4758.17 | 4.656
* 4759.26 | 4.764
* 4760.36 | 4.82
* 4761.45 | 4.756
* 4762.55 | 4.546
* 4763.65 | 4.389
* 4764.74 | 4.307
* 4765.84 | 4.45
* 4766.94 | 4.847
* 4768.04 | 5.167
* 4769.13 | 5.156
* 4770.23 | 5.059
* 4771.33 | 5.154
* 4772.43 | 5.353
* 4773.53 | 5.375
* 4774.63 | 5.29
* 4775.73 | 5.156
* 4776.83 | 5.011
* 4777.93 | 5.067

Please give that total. 7.0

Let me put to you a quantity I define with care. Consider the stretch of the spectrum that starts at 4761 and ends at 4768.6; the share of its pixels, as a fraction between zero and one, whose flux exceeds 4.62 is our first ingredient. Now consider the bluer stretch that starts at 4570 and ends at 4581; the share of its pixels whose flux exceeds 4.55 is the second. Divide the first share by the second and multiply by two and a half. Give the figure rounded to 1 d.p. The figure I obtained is 2.0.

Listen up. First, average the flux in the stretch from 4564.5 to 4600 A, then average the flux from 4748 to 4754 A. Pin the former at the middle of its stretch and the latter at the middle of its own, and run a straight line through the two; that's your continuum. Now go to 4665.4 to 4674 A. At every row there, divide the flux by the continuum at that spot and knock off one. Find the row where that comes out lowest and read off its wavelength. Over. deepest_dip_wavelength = 4672.40 A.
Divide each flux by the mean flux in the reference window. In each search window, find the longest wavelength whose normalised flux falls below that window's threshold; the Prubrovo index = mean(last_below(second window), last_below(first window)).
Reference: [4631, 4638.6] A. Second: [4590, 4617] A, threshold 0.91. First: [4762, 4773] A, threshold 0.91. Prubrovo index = 4688.7 A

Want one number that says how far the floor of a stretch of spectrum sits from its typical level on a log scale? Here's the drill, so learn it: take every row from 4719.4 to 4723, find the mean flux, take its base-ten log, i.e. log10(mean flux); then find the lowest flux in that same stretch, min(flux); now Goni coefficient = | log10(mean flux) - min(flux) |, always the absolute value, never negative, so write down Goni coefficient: 4.26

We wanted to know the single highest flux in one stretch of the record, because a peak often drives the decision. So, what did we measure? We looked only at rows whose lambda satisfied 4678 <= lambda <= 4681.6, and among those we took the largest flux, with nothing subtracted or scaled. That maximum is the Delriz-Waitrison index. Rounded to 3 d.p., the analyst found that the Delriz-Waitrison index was 4.480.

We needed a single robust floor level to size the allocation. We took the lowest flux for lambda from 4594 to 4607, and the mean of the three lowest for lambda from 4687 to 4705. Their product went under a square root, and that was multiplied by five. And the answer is 21.1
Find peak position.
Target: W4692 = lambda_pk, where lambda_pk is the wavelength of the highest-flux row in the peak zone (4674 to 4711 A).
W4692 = 4702.62 A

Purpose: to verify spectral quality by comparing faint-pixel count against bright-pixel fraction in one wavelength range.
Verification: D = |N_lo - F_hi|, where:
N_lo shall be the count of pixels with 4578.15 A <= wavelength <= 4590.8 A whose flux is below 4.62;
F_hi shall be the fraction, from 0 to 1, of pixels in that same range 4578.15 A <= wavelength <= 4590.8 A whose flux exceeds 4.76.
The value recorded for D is 9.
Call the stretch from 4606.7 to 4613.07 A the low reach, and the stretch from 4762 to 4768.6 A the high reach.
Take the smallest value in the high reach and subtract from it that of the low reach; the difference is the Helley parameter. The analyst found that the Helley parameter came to 0.0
